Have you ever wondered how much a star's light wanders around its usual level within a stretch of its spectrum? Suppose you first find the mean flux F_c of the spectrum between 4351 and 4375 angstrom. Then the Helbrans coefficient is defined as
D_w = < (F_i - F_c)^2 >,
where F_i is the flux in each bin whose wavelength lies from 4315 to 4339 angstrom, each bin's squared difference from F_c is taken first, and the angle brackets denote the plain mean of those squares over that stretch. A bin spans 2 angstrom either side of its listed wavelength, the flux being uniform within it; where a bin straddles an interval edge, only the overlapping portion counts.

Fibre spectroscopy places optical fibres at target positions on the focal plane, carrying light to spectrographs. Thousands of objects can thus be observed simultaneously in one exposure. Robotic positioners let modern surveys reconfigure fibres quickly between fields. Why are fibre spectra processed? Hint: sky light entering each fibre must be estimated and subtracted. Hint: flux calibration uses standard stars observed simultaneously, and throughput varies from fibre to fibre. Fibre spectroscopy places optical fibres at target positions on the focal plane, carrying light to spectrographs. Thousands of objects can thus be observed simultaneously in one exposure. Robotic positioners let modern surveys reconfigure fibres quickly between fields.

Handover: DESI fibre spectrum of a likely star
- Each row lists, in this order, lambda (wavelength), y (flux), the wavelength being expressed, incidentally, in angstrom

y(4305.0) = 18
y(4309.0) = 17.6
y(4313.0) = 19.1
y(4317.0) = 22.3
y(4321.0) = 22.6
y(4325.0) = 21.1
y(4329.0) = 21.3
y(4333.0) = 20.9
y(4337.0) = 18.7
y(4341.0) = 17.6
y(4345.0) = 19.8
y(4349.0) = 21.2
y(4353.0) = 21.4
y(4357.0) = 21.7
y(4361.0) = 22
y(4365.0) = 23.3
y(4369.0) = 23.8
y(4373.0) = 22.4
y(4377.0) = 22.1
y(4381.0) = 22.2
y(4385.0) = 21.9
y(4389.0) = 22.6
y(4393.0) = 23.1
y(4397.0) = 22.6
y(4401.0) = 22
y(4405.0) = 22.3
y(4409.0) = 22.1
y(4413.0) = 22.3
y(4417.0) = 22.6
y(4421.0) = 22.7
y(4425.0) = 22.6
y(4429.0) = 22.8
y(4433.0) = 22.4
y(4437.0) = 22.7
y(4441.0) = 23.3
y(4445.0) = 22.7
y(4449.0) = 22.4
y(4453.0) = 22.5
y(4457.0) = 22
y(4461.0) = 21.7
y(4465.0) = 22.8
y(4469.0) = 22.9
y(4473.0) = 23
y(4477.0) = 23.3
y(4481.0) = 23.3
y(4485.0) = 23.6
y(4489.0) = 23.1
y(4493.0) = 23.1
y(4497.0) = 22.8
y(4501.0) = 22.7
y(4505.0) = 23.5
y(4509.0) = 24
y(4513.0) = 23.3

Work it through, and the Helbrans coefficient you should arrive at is 3.23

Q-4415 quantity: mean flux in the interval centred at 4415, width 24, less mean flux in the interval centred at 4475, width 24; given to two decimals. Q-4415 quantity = -0.72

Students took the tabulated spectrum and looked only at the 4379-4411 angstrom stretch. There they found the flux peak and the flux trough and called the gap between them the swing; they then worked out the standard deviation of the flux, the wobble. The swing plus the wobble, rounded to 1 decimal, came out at 1.6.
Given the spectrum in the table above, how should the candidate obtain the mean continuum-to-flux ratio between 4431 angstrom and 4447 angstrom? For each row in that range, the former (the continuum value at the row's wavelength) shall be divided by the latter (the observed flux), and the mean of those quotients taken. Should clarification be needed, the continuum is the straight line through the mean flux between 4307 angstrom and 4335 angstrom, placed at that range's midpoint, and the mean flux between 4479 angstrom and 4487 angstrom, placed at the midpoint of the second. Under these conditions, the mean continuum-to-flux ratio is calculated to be 1.00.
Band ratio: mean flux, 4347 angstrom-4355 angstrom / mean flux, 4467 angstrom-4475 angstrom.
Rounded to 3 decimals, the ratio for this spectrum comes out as 0.928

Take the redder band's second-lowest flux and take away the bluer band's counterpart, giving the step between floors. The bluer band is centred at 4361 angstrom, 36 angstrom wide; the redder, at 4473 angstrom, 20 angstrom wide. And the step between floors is 1.7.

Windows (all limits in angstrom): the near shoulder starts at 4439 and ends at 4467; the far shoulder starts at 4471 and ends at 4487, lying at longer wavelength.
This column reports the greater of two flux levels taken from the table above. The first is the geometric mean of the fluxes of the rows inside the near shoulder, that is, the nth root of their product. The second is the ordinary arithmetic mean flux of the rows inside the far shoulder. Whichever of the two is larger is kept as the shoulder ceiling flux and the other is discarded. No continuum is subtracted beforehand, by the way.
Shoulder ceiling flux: 23.30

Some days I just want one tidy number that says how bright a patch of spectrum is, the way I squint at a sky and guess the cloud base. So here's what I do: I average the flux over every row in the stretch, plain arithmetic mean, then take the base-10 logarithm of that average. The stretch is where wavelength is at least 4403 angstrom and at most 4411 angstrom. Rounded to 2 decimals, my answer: 1.35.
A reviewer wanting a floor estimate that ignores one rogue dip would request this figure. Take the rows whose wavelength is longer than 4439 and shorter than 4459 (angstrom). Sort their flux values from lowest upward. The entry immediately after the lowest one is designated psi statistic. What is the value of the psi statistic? 22.4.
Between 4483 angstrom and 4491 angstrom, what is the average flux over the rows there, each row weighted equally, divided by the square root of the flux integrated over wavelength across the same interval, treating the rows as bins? 1.71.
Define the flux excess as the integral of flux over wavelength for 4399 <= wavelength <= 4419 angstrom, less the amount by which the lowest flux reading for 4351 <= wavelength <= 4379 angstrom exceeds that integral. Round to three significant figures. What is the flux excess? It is 869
